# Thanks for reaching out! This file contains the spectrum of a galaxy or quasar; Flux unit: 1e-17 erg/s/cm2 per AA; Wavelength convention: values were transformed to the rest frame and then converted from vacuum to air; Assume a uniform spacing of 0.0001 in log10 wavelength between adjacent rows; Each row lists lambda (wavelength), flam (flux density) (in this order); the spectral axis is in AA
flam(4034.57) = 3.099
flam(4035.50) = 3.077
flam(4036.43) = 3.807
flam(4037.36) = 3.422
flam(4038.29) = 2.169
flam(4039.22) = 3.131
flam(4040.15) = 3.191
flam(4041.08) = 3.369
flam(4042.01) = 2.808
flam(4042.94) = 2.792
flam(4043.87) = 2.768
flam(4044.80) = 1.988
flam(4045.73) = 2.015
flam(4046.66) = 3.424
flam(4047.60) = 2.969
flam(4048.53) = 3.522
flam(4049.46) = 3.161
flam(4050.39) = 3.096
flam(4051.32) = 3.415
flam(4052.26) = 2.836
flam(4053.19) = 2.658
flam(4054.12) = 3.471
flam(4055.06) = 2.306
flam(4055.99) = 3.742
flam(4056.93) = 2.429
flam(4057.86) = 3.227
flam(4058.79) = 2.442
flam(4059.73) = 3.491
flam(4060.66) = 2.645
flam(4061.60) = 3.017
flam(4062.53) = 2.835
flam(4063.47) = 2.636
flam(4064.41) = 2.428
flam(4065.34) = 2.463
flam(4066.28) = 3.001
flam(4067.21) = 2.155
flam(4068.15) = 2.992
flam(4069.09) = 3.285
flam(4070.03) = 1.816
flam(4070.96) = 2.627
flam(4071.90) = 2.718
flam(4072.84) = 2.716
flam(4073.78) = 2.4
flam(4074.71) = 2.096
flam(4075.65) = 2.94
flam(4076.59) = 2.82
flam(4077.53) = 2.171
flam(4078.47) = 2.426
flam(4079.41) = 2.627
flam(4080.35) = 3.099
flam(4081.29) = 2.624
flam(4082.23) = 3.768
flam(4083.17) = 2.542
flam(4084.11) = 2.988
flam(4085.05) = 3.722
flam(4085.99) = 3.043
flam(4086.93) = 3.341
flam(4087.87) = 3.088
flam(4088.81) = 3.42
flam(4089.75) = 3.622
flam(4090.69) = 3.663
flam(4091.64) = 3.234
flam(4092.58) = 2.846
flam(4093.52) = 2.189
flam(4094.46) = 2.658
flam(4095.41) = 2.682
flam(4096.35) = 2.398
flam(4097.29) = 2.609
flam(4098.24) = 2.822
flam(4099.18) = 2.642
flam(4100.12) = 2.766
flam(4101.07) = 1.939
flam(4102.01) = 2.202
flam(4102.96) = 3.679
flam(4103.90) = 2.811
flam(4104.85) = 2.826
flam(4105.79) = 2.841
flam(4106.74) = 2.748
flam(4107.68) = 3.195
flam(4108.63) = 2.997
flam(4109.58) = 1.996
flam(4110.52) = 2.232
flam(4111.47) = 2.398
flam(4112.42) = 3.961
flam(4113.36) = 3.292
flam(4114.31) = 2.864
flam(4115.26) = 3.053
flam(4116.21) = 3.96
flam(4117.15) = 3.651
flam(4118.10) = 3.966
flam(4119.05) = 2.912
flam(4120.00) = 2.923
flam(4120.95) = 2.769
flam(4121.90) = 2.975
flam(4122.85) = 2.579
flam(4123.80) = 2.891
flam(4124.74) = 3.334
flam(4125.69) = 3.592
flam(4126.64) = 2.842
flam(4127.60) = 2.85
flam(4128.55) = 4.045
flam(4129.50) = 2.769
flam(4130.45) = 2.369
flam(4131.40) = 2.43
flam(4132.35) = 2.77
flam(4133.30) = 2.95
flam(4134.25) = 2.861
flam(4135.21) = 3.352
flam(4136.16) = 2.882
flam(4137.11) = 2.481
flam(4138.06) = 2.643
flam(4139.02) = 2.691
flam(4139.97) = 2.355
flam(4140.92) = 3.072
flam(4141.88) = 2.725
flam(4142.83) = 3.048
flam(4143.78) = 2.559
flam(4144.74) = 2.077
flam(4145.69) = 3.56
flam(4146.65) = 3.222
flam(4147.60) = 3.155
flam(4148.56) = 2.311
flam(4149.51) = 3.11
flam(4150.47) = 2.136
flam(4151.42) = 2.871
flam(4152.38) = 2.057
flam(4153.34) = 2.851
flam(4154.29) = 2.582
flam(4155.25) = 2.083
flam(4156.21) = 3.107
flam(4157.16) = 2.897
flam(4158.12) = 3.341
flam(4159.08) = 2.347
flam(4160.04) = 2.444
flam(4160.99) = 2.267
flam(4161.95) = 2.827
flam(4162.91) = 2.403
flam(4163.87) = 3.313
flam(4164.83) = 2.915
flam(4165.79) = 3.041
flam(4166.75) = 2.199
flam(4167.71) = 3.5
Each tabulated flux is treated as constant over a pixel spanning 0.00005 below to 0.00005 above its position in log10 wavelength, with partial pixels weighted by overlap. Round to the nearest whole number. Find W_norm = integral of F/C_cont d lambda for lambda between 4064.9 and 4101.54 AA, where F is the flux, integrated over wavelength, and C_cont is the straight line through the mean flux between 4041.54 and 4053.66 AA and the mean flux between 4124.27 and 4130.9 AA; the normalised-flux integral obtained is 34 AA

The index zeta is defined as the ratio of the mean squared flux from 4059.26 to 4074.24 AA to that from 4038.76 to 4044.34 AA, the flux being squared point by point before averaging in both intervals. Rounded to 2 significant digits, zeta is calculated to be 0.82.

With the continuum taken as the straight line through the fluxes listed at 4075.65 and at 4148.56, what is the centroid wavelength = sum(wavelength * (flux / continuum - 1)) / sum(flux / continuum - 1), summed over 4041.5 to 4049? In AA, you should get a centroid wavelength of 4044.1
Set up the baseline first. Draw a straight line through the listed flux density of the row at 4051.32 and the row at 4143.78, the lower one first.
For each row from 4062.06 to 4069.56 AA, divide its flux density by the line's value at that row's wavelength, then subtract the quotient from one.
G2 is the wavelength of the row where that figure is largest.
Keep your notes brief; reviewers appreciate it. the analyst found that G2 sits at 4067.21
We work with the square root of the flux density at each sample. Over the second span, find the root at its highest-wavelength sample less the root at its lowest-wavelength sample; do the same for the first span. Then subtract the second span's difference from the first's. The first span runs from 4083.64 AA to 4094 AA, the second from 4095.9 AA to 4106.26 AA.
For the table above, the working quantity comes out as -0.4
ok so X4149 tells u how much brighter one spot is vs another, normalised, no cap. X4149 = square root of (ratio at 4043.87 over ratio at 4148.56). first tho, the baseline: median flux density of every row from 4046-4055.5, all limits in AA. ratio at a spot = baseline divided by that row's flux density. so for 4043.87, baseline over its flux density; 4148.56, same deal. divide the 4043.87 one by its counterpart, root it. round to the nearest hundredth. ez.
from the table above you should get 0.91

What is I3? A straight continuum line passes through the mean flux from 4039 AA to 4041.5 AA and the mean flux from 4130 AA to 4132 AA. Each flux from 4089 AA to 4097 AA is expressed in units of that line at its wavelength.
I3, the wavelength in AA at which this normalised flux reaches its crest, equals 4090.69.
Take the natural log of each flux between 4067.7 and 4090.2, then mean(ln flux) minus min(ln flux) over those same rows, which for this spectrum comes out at 0.442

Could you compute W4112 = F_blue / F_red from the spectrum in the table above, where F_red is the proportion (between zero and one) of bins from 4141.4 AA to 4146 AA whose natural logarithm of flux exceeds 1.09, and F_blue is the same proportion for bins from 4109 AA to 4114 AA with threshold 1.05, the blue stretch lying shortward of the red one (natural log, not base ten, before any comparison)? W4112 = 1.0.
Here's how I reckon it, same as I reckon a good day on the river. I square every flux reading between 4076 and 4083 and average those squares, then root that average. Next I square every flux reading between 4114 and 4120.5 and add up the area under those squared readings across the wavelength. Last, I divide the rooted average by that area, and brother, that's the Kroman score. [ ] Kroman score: 0.038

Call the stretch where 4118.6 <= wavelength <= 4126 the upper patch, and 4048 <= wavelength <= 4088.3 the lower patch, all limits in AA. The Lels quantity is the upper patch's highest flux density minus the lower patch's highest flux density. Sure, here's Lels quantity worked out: -0.2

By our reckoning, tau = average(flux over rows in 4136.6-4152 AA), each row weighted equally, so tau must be 2.75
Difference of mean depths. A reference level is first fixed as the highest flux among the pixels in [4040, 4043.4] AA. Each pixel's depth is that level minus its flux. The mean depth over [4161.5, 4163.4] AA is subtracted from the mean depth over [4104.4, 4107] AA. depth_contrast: -0.19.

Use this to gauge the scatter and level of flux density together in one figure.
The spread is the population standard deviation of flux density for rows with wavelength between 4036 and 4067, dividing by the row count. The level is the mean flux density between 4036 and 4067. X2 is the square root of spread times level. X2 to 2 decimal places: 1.18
